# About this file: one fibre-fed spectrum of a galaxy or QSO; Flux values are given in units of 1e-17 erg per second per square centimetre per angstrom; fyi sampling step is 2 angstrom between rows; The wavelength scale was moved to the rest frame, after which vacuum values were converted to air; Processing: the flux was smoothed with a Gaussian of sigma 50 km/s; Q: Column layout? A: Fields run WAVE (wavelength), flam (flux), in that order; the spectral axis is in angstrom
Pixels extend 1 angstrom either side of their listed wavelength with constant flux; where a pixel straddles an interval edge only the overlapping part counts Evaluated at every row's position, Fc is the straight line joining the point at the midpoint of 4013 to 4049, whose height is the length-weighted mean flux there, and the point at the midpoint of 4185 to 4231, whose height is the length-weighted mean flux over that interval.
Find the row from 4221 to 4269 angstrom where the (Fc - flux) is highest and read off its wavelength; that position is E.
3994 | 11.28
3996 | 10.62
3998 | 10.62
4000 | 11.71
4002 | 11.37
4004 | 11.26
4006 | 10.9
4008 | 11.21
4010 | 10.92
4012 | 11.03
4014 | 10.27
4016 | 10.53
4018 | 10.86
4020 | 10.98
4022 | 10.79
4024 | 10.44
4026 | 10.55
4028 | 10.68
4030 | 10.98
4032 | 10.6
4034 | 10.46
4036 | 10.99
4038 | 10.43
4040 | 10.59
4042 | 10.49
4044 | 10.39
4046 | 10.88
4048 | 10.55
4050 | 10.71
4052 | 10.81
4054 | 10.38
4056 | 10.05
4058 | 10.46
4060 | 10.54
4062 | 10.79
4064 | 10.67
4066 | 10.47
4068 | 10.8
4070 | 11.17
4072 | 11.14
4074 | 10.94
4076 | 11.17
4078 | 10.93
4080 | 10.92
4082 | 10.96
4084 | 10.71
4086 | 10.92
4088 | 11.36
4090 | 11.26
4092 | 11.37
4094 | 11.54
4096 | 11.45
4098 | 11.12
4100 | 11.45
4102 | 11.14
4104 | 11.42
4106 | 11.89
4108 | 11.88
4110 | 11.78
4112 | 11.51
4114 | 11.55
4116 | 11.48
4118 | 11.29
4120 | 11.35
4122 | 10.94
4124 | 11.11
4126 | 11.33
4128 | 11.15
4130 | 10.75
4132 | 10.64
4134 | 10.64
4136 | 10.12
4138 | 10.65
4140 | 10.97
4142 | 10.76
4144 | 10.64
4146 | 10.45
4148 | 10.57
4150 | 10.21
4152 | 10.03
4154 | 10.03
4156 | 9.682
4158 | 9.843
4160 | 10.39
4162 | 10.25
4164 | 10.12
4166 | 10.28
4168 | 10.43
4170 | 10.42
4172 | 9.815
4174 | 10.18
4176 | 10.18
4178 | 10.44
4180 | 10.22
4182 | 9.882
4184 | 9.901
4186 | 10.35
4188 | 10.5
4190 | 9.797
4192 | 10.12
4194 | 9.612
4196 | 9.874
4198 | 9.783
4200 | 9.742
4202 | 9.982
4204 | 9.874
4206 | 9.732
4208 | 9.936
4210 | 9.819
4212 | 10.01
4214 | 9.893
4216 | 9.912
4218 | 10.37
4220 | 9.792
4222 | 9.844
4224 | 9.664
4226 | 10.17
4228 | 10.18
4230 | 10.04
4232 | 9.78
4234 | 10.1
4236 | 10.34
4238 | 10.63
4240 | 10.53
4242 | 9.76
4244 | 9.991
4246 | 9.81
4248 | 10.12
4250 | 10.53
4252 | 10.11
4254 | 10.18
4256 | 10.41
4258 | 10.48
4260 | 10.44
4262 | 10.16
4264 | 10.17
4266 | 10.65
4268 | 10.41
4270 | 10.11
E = 4224 angstrom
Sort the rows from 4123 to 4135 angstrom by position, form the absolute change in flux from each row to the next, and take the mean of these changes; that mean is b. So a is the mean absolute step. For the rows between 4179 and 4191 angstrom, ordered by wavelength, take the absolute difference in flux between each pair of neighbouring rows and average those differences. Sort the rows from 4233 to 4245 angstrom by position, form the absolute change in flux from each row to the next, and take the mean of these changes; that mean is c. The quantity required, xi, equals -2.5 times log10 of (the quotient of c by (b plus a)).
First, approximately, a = 0.332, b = 0.182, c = 0.33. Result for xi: 0.49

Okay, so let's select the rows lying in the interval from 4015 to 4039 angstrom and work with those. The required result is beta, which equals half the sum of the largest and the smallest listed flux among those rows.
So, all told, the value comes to 10.7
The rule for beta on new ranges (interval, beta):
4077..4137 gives 11.0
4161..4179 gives 10.1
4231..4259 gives 10.2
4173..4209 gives 10.1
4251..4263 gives 10.3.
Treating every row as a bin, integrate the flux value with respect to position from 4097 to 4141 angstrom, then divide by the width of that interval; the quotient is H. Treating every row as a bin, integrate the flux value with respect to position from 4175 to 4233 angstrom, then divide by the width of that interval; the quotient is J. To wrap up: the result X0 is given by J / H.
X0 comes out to 0.89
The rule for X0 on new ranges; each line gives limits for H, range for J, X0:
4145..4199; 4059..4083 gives 1.07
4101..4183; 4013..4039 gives 1.00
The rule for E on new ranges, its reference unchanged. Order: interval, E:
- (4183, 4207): 4194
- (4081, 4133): 4084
